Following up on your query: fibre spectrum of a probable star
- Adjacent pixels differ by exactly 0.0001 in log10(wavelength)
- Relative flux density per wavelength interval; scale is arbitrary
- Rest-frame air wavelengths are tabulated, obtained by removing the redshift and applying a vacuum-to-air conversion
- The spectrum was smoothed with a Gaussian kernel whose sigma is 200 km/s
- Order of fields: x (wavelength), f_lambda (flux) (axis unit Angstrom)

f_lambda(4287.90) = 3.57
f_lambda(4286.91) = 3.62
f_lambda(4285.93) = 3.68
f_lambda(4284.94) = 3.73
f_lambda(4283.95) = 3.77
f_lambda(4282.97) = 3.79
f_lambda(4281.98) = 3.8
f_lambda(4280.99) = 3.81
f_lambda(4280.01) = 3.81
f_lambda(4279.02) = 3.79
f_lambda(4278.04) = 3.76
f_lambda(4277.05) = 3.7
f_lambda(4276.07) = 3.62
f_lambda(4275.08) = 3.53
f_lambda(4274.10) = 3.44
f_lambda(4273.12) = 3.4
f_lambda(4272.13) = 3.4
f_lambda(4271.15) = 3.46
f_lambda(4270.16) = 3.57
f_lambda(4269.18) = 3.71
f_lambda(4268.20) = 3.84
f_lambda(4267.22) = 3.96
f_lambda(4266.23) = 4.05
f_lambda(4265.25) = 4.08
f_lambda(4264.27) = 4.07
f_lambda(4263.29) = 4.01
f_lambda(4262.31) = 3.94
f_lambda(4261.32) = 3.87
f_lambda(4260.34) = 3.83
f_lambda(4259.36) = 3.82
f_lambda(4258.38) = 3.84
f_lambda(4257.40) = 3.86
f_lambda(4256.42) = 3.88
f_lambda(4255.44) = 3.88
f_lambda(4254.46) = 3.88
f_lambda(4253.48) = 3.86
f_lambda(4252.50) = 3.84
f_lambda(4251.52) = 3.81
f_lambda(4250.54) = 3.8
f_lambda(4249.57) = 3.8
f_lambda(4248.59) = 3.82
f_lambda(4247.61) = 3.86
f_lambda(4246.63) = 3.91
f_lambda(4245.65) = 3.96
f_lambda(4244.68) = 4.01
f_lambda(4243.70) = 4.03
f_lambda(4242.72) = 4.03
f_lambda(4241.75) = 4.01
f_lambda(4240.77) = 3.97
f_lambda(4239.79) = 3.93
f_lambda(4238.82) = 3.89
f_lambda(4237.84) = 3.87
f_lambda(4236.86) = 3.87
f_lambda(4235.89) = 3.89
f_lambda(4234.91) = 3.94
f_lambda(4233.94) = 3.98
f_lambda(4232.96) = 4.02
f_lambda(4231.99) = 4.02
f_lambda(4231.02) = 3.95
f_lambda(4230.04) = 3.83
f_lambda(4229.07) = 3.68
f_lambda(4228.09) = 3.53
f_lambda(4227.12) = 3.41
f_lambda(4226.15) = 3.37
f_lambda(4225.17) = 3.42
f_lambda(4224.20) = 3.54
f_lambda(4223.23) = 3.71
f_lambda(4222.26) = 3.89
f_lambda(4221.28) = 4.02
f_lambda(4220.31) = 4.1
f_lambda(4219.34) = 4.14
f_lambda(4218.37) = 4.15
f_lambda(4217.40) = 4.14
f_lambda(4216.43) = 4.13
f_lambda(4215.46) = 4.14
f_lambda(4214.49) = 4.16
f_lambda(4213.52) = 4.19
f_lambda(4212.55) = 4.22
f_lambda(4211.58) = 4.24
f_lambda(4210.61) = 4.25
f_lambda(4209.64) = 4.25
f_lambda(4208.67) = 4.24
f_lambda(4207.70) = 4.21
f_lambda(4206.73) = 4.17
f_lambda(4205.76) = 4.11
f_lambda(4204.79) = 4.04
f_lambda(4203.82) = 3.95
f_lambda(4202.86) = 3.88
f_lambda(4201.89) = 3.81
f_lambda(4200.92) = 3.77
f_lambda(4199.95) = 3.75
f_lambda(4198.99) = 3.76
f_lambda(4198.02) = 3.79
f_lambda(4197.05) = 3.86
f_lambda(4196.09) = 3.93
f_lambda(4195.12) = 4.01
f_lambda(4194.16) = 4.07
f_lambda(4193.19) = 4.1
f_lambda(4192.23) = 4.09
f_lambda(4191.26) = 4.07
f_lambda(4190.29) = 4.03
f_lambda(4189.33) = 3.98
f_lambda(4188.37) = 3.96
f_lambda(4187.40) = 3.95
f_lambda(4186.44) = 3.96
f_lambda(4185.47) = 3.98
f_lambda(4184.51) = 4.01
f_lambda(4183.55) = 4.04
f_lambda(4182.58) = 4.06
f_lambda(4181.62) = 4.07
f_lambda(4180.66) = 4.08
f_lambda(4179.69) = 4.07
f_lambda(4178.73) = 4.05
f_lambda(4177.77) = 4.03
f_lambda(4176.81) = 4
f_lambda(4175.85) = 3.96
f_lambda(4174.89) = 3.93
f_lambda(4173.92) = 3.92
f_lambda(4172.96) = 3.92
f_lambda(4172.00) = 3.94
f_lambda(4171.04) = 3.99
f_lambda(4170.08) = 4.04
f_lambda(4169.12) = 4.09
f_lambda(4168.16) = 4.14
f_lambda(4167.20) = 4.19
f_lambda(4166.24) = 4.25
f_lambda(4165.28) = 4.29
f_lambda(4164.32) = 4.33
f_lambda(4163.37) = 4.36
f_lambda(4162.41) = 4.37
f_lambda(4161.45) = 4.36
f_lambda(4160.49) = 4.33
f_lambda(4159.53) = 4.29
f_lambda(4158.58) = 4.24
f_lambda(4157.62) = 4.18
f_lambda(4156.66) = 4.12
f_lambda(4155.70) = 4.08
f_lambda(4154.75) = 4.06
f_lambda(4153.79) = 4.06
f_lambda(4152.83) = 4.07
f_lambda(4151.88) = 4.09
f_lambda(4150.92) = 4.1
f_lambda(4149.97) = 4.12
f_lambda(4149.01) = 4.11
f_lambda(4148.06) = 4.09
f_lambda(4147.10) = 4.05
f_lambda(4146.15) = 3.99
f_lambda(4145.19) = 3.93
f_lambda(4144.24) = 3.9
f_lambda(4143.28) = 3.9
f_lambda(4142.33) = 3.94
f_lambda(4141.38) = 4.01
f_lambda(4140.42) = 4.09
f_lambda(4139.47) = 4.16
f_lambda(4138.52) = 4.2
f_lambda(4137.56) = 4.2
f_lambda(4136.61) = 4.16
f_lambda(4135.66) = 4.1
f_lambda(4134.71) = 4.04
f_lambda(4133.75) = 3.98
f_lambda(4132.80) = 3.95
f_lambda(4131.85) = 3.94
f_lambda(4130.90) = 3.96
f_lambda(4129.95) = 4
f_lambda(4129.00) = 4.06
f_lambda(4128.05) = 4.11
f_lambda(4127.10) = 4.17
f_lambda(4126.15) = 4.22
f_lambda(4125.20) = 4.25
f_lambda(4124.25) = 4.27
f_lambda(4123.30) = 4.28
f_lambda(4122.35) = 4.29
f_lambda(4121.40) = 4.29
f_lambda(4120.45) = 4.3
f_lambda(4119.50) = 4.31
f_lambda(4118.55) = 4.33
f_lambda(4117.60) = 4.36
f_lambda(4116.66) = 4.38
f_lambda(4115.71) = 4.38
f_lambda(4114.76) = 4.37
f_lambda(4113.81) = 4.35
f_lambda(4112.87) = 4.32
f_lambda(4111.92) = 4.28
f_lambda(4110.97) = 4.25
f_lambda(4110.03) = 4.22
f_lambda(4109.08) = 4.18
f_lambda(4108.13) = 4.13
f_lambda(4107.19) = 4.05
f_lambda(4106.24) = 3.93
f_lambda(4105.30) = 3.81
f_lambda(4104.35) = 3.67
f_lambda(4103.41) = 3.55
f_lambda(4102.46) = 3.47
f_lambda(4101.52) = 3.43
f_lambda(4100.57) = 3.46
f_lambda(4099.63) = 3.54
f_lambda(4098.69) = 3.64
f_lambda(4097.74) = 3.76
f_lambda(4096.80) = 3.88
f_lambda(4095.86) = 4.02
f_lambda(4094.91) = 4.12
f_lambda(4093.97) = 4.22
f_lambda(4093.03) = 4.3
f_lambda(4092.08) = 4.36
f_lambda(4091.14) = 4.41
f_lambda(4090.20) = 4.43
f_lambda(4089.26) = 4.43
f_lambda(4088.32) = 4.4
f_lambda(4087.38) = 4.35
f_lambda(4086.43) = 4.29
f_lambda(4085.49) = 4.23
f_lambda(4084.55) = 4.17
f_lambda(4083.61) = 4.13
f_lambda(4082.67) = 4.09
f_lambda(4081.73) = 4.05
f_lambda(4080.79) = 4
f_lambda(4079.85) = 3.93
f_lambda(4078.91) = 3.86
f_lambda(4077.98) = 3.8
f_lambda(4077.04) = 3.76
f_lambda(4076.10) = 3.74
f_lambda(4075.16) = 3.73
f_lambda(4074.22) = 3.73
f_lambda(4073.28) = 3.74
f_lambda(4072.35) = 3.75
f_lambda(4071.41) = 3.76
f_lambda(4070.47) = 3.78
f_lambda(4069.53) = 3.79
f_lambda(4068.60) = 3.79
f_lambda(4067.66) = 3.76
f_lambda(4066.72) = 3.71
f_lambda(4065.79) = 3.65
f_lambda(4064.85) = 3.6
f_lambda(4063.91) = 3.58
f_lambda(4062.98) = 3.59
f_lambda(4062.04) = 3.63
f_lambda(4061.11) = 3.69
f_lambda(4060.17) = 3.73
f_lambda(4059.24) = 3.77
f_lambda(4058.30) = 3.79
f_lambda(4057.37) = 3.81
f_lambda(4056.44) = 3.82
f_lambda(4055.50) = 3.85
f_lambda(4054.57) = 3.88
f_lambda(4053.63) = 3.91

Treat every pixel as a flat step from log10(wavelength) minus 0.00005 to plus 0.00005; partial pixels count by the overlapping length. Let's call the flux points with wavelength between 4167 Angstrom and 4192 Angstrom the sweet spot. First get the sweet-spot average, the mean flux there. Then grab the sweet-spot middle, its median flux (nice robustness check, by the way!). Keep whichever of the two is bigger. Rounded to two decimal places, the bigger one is 4.02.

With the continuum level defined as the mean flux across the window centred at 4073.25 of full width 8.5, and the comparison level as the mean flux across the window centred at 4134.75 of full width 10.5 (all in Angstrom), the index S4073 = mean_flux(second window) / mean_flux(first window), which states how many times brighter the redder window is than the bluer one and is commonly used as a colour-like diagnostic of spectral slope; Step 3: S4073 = 1.08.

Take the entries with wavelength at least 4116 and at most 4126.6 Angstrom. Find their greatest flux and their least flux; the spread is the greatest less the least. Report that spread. 0.16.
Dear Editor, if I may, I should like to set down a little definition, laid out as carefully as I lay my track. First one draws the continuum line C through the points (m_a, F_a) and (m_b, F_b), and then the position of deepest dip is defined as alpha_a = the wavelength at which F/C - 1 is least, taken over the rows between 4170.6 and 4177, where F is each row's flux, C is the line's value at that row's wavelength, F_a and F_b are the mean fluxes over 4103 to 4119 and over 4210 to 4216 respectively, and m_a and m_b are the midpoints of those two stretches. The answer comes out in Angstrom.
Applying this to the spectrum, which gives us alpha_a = 4173.92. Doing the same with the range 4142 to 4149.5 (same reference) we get 4144.24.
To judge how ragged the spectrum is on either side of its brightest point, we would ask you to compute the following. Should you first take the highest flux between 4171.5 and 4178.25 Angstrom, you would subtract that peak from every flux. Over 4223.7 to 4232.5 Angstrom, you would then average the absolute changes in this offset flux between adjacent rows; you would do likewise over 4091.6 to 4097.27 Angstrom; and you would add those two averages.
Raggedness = 0.20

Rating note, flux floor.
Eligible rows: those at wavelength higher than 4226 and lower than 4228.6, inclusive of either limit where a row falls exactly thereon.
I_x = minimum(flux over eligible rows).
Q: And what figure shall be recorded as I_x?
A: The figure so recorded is 3.37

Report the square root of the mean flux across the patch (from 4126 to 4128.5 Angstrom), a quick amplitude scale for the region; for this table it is 2.04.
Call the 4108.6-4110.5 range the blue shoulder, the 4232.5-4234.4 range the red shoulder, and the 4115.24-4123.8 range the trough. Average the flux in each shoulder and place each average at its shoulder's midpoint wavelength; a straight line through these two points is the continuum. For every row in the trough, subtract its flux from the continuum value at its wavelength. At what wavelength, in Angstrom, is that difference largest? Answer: 4123.30 Angstrom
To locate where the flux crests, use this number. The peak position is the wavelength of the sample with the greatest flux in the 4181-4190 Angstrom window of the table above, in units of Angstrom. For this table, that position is 4181.62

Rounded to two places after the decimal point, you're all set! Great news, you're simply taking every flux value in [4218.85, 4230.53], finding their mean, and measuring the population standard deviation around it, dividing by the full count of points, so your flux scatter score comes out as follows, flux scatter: 0.26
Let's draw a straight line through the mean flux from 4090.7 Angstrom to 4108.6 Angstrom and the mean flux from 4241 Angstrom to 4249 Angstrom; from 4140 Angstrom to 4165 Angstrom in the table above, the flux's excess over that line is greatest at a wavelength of 4162.41 Angstrom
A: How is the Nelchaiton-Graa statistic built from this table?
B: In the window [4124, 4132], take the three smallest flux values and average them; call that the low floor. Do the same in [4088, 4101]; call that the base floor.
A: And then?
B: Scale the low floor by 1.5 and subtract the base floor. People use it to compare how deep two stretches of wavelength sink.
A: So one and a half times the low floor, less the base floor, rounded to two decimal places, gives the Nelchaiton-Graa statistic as 2.40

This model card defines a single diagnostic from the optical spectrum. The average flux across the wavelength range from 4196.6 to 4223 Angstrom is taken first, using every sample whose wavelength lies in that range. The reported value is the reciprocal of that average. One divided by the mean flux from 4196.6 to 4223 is 0.247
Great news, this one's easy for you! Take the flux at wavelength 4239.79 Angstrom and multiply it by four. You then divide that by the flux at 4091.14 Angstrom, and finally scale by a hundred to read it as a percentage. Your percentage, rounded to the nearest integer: 356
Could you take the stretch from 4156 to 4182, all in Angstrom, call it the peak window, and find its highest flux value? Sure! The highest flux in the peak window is 4.37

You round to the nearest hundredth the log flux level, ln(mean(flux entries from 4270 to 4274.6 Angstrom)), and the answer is 1.24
